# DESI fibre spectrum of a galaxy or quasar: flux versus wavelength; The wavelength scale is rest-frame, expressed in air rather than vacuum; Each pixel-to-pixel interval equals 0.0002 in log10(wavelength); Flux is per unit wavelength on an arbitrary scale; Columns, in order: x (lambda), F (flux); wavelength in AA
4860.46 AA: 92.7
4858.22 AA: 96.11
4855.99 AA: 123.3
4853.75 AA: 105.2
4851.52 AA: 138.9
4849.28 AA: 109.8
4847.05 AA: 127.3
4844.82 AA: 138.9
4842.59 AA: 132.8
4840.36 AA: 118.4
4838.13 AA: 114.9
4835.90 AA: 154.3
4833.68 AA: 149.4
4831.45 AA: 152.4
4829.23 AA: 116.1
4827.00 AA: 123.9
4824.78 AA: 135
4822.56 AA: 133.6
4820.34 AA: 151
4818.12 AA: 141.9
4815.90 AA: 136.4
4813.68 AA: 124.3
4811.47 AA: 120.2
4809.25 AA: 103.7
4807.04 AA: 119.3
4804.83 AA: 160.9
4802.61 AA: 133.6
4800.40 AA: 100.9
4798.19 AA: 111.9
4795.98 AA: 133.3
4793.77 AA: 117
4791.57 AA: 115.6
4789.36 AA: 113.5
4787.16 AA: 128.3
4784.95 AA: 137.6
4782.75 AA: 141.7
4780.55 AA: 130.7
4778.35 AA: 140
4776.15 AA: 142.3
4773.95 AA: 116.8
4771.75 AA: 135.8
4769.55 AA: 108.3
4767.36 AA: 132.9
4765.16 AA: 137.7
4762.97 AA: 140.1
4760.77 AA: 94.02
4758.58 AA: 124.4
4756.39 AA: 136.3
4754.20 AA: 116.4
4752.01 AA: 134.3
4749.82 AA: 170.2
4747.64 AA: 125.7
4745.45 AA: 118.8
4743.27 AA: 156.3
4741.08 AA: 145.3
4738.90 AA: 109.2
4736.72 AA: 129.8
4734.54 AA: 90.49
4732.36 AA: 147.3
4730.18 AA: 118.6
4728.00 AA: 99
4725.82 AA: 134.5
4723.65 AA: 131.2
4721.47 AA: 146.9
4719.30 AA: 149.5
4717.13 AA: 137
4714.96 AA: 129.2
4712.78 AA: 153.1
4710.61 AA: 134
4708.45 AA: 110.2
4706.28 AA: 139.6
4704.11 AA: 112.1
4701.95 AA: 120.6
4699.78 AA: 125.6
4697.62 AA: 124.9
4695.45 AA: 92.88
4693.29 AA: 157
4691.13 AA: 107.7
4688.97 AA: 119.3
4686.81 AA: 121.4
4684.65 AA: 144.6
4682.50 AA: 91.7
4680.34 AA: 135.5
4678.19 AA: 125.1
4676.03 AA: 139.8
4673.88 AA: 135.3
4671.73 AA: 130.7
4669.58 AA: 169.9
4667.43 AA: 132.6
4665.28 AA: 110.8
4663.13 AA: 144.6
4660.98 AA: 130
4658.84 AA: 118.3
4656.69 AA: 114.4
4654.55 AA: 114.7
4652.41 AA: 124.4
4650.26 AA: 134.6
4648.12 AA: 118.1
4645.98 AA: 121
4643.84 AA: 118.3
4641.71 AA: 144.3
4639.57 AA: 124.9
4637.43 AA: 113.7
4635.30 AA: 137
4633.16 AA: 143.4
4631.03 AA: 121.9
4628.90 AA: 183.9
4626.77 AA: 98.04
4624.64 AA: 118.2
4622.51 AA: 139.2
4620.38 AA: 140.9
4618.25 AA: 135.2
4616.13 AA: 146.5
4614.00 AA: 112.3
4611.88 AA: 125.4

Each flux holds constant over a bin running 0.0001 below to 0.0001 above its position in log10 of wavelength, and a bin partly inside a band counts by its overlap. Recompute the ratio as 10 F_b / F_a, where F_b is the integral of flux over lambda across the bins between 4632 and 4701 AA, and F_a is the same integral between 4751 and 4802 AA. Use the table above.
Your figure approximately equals 13.7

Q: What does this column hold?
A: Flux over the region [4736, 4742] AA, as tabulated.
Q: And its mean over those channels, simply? 128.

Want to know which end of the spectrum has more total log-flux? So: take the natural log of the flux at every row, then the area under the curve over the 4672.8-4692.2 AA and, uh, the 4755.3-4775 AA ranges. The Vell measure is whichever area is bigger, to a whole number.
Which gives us 95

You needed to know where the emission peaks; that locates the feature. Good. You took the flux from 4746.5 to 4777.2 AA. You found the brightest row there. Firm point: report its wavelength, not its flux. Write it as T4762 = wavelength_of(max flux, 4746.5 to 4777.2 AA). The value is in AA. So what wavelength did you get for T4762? 4749.82 AA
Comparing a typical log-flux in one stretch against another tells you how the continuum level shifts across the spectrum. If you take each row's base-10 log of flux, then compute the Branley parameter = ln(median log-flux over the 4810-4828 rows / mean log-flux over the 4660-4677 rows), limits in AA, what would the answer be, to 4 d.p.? -0.0023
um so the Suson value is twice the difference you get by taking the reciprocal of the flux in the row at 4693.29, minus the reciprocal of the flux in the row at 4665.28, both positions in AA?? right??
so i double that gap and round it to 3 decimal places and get -0.005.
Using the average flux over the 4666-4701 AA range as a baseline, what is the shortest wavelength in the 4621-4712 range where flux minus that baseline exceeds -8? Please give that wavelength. 4622.51 AA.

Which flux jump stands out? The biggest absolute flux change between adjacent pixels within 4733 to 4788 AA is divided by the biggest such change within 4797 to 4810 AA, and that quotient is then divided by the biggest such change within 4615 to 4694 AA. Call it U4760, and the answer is 0.013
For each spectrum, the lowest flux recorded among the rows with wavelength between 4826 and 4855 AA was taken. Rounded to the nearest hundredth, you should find 105.20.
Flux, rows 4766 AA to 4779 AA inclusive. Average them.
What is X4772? 129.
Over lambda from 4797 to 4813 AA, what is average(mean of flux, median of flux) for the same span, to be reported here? 120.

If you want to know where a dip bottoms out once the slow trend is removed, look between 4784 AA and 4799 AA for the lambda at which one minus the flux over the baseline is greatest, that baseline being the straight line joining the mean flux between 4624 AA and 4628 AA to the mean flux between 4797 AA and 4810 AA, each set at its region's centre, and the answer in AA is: 4798.19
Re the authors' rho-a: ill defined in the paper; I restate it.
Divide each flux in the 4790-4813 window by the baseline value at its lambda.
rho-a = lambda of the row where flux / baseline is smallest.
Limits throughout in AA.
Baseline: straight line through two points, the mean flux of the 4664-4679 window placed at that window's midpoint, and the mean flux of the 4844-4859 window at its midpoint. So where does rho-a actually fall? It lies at 4800.40 AA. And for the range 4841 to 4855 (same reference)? 4853.75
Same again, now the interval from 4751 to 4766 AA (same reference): 4760.77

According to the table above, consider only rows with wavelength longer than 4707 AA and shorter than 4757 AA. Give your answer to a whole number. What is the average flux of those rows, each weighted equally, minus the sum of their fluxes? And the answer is -2892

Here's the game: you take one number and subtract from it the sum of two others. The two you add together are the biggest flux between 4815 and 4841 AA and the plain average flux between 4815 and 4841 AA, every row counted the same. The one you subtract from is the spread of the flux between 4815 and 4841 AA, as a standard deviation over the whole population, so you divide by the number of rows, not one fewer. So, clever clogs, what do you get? -276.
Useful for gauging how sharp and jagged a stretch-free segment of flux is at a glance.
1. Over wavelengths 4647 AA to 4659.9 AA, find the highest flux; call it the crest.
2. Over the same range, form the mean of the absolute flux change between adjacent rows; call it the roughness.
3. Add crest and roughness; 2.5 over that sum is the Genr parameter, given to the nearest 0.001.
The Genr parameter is 0.018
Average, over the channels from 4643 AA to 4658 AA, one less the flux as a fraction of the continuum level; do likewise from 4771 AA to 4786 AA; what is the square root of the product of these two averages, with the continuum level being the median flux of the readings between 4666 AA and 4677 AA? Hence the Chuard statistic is 0.016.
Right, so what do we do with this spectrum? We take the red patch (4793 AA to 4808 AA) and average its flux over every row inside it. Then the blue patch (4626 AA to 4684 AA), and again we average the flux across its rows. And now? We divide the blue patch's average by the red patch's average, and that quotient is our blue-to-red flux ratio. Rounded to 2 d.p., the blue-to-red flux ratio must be 1.03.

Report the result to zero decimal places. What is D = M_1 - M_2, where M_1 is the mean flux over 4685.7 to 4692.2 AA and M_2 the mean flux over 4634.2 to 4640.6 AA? -9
